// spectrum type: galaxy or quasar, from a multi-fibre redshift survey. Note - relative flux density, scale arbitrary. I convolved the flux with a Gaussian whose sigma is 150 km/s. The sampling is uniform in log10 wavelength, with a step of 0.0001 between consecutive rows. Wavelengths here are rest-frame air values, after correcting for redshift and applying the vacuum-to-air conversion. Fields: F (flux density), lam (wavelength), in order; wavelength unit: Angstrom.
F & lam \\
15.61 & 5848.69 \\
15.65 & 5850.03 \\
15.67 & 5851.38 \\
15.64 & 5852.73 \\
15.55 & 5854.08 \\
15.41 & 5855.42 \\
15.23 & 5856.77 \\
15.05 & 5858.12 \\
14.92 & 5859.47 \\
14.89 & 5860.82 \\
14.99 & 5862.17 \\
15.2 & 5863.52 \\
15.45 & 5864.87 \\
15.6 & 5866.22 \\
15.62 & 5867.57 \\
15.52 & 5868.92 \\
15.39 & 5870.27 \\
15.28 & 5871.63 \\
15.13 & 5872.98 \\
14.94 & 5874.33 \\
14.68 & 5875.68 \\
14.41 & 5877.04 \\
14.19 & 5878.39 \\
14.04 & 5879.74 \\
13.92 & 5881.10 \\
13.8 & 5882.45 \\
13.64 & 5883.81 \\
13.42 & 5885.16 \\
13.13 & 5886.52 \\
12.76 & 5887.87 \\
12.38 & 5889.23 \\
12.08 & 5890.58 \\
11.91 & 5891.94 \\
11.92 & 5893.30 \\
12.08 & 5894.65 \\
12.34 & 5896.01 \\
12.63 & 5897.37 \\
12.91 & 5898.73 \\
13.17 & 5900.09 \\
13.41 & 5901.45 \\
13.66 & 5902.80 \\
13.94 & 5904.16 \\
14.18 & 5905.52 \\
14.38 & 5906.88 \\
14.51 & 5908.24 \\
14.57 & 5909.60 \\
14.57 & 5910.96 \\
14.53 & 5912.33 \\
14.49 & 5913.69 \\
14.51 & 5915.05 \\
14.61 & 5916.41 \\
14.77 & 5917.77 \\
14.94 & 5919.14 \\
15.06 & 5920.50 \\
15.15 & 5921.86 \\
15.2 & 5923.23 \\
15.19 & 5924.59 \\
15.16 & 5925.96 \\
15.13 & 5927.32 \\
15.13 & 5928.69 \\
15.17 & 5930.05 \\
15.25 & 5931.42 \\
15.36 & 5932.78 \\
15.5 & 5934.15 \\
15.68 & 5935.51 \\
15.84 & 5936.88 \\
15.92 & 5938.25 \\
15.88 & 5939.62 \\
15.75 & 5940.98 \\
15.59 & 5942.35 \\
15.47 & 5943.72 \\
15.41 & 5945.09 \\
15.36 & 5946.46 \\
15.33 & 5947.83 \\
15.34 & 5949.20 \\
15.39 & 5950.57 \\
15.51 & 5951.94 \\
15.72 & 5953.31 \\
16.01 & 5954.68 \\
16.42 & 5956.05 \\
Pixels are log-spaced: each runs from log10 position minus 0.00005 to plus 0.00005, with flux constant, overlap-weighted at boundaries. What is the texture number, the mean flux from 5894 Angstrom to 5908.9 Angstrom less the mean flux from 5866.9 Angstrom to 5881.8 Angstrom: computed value -1.4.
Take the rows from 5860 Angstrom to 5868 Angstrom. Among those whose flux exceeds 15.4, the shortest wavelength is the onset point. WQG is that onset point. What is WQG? 5864.87 Angstrom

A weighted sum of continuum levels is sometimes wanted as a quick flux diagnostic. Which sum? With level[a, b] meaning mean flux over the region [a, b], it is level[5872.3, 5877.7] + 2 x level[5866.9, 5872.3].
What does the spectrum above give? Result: 45.7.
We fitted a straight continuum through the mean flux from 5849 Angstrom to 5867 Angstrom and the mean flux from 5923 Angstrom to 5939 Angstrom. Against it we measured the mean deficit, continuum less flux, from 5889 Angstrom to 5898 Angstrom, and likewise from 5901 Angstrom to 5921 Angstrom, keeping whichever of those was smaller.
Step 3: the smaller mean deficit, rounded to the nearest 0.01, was 0.96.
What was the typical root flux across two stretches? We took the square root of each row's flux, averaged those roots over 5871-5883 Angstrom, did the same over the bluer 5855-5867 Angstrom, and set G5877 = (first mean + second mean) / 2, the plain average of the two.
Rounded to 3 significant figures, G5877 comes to 3.85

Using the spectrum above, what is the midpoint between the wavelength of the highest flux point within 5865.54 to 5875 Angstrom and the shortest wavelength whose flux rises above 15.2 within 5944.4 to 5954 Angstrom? 5906.3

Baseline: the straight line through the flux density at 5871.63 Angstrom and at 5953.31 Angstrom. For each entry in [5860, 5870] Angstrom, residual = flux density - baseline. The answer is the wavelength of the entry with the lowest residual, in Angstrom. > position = 5860.82 Angstrom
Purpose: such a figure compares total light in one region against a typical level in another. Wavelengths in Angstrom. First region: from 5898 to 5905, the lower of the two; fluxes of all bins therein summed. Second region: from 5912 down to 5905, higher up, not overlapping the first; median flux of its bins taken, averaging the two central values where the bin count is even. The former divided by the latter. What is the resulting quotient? 4.6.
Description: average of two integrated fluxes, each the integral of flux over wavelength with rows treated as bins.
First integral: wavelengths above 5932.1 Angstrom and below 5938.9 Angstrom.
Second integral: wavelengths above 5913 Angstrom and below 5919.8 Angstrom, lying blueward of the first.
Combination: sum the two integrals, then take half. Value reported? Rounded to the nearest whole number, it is 103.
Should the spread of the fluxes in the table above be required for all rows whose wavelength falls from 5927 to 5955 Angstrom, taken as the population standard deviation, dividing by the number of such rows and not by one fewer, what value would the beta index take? 0.26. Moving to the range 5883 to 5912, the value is 0.89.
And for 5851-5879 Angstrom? 0.40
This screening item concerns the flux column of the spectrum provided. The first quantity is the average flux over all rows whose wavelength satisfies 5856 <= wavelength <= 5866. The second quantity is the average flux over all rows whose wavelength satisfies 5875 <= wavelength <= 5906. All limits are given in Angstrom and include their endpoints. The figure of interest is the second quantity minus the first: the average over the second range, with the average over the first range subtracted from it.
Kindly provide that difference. -1.9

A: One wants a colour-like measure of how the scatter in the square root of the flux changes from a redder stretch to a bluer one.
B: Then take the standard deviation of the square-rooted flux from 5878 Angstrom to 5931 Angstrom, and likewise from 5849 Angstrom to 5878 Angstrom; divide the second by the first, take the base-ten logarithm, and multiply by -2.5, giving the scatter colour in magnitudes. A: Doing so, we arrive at 1.3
